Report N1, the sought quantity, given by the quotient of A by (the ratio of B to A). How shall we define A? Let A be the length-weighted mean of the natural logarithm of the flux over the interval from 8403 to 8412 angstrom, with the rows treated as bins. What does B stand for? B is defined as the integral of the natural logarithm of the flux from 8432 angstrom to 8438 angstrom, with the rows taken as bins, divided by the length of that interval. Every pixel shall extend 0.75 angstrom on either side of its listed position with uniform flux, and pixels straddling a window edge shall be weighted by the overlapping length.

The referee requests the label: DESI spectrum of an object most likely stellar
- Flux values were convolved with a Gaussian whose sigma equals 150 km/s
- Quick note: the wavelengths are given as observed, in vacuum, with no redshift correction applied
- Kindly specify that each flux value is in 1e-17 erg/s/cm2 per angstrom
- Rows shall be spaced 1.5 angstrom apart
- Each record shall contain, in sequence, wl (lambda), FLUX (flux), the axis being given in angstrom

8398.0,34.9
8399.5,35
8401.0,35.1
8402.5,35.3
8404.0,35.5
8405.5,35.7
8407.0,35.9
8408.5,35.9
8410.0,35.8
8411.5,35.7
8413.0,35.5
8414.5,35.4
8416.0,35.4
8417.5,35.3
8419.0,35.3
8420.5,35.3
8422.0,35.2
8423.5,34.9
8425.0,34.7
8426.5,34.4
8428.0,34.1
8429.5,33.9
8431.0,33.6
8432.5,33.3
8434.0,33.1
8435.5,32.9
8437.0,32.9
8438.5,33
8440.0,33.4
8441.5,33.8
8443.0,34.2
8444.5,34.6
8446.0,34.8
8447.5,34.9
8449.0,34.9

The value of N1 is 3.66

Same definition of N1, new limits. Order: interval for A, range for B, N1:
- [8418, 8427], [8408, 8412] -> 3.53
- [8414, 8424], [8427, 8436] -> 3.61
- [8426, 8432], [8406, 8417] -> 3.48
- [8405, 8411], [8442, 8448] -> 3.61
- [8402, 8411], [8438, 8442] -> 3.64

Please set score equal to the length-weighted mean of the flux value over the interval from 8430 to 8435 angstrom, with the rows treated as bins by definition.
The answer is 33.3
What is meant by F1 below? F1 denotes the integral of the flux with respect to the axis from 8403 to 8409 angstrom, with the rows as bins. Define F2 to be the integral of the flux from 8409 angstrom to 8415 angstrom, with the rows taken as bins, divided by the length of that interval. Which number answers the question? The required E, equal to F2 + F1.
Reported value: 250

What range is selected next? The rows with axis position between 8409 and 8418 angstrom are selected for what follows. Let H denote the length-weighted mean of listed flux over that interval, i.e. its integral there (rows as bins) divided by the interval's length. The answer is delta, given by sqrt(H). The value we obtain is 5.96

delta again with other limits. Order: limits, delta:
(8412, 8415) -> 5.96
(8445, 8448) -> 5.90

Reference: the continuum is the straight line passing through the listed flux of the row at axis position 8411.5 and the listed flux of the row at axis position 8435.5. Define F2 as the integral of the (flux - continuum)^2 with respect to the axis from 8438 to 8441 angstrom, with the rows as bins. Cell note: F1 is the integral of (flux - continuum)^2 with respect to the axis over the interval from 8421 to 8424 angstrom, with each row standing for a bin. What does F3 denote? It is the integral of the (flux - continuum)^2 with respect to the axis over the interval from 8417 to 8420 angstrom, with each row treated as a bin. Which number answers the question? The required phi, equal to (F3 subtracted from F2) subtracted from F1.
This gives -1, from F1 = 1.3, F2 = 2.5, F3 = 0.6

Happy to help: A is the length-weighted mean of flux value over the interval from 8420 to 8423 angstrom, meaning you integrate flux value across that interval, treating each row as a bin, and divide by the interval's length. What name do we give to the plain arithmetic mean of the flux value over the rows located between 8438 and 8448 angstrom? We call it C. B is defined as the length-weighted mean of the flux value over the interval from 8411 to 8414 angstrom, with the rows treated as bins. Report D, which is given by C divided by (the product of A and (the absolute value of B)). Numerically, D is 0.0272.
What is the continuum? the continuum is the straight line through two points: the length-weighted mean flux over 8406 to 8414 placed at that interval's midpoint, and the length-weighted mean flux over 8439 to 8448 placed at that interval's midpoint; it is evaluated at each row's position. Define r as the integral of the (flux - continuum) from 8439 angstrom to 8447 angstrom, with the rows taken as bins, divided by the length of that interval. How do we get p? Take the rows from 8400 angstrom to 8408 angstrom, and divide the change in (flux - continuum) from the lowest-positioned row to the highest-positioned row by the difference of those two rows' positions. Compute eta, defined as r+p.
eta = 0.1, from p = 0.18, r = -0.1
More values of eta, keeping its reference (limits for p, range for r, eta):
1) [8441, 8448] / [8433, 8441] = -1.2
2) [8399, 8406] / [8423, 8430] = -0.4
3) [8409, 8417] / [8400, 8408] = -0.5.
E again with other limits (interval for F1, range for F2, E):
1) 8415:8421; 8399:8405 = 247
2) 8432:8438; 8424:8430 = 233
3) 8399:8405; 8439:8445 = 245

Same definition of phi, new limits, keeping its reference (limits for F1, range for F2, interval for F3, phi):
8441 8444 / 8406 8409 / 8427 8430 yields 12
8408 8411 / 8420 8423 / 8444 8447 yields 26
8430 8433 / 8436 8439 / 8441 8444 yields 12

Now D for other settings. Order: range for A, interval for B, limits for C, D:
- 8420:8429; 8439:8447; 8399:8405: 0.0297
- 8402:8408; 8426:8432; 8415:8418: 0.0292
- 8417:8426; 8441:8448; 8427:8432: 0.0280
